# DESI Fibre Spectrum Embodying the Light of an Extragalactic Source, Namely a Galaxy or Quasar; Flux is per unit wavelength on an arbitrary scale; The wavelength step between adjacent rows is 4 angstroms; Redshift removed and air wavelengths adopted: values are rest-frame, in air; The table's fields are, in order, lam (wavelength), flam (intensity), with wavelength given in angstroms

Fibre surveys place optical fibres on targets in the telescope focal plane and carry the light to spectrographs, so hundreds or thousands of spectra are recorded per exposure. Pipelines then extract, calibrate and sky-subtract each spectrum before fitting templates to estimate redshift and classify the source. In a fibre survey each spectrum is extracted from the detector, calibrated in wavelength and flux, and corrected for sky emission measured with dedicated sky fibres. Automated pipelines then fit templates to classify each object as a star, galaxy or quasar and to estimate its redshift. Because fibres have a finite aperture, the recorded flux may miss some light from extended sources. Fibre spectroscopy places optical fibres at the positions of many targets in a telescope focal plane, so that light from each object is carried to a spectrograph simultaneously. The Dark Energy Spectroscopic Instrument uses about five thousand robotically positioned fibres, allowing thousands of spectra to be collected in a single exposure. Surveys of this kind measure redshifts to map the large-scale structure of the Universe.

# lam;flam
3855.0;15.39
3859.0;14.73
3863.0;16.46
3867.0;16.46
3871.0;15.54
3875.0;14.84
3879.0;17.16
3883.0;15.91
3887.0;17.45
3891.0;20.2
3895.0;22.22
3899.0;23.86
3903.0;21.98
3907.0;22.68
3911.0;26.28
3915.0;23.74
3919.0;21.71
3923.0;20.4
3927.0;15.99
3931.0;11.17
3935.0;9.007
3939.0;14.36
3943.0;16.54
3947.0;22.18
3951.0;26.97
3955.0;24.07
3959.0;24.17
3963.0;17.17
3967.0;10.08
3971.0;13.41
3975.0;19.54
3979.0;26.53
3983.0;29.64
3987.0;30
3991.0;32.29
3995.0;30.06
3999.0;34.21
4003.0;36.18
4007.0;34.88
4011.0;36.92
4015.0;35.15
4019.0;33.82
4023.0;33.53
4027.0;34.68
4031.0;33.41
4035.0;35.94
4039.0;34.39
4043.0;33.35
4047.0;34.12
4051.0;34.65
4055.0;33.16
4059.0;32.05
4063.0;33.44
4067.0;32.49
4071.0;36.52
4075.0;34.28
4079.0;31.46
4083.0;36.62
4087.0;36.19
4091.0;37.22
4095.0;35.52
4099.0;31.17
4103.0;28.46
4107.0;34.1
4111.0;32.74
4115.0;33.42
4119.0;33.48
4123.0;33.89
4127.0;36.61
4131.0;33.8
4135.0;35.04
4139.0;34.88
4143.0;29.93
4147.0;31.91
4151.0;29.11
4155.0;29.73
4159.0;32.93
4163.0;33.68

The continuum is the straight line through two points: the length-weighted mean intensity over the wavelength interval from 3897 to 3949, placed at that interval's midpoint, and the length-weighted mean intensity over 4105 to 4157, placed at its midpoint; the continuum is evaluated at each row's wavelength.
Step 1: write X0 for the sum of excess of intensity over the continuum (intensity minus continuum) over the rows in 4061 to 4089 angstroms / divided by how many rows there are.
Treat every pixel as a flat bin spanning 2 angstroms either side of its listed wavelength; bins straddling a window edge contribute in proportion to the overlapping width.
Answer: 5.2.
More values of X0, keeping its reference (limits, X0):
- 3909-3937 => -0.9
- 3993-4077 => 7.5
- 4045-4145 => 3.2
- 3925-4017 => 1.5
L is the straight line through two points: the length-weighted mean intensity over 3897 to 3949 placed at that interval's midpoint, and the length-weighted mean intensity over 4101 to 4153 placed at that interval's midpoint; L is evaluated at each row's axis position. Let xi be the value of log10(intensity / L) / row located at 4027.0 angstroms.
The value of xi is 0.12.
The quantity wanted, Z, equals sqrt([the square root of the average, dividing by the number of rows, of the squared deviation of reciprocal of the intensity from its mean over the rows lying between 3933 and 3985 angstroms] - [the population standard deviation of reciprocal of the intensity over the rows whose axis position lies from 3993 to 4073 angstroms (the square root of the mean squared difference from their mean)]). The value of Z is 0.15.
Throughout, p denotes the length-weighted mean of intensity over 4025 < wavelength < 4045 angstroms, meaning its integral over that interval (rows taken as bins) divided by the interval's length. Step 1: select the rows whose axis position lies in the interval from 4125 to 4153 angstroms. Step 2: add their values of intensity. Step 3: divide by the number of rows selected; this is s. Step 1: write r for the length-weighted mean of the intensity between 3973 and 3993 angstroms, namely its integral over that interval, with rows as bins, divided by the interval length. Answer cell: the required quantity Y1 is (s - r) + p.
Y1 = 40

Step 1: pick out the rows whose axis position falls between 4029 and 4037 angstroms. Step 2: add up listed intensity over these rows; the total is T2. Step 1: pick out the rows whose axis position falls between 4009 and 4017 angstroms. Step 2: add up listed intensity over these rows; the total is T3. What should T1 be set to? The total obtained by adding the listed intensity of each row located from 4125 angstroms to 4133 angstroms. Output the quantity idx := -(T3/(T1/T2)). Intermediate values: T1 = 70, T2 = 69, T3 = 72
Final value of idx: -71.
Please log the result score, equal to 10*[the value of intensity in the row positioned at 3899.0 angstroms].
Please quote 239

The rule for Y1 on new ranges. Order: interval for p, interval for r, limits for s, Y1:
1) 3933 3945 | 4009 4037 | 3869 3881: -6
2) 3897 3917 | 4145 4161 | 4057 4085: 27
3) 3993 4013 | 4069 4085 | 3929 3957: 17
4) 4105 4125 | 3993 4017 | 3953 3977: 17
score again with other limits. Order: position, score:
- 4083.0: 366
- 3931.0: 112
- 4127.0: 366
